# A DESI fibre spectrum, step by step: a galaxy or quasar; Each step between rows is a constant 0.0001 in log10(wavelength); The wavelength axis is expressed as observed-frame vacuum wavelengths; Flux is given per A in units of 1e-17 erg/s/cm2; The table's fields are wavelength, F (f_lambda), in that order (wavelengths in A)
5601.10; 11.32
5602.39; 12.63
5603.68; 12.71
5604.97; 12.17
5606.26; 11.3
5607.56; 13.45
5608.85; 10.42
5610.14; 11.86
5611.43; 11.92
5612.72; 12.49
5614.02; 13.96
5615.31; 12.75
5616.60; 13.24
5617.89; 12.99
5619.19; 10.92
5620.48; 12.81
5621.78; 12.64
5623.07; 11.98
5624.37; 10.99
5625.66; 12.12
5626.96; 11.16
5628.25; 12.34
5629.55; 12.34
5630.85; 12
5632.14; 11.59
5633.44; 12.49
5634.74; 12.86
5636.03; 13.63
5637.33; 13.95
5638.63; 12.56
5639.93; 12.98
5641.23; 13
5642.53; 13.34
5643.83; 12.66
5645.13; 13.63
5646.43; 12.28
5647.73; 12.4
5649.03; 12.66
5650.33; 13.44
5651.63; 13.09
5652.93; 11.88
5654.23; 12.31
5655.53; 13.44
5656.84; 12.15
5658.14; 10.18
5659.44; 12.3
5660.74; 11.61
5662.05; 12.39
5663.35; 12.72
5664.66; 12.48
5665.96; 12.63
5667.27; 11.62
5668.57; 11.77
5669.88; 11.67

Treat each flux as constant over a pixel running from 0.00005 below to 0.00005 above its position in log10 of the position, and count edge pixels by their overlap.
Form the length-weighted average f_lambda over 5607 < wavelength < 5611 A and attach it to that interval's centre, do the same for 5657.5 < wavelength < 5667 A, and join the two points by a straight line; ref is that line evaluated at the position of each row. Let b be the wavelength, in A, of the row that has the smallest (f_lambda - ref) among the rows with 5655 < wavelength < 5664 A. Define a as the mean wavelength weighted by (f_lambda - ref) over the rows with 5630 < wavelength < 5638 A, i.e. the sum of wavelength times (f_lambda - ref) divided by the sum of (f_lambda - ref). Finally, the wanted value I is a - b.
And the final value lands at -21.9 A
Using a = 5636.3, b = 5658.14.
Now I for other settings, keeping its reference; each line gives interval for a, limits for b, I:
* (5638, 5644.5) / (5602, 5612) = 32.5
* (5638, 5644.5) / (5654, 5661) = -16.8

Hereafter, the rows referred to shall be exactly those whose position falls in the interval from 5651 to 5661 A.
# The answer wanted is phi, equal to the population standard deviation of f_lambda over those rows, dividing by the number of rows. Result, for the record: 0.92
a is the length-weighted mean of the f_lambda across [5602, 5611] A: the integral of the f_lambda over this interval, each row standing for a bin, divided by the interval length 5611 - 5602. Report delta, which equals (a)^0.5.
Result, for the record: 3.47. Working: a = 12.1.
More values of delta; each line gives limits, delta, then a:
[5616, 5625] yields 3.49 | 12.2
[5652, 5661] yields 3.47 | 12.0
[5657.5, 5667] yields 3.47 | 12.0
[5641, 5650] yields 3.59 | 12.9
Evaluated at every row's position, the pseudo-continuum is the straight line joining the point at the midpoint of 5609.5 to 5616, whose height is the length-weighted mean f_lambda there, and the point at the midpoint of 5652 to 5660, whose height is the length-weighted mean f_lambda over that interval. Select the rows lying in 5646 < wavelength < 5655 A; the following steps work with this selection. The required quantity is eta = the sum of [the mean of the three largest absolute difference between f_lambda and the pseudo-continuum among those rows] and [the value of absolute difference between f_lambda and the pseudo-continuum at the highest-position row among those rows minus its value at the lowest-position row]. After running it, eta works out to 1.0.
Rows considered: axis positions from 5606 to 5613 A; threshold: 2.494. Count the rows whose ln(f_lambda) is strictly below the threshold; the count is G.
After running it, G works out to 4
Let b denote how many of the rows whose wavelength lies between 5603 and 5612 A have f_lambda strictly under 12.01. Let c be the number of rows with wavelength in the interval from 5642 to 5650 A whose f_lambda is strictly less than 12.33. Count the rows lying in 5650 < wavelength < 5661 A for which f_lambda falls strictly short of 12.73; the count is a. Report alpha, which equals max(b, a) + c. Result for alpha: 7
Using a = 6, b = 4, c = 1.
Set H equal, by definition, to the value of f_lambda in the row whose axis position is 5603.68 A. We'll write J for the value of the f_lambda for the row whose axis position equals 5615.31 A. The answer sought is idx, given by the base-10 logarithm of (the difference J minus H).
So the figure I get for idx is -1.4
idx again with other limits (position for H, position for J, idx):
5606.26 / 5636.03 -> 0.4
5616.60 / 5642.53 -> -1.0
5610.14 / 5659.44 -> -0.4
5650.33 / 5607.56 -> -2.0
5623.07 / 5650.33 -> 0.2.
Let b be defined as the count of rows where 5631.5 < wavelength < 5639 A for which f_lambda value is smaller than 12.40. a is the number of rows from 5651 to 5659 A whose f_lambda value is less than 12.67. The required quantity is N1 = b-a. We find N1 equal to -3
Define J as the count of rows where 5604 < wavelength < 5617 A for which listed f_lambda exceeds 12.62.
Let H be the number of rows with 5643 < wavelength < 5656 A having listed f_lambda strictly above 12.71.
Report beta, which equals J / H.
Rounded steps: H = 4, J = 4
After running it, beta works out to 1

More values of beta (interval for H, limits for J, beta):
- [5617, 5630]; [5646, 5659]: 2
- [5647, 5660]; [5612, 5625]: 2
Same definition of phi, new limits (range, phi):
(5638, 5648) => 0.44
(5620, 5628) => 0.68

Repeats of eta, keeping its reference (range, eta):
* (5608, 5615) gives 0.6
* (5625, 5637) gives 2.1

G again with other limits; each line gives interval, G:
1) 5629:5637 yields 2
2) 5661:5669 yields 2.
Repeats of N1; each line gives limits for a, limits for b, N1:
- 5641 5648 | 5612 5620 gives -2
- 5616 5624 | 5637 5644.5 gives -3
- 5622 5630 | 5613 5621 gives -5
